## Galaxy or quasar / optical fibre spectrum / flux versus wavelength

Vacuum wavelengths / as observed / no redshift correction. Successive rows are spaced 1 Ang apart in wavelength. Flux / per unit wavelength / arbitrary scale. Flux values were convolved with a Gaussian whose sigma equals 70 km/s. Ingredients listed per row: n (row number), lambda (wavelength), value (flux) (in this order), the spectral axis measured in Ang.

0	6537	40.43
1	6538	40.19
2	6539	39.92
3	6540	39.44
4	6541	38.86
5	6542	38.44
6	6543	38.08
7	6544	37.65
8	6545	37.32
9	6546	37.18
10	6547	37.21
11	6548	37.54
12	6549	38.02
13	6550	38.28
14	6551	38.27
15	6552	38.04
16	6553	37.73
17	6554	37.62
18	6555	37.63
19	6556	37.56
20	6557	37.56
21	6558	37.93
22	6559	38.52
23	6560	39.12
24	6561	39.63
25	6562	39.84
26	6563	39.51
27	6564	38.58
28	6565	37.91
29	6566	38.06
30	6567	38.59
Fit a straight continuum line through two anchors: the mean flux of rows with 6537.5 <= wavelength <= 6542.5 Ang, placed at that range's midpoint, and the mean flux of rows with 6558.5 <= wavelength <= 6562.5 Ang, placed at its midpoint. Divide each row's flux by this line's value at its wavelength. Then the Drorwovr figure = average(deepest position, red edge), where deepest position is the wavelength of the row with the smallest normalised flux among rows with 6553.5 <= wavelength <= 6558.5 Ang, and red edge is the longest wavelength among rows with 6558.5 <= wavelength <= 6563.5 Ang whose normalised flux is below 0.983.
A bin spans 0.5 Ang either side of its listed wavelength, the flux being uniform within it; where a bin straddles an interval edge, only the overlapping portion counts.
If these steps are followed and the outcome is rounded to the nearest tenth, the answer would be 6557.5 Ang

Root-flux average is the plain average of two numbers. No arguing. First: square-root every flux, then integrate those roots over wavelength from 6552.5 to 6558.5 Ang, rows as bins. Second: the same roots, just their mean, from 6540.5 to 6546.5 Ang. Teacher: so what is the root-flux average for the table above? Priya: 21.49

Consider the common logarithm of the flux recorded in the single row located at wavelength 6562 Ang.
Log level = 1.600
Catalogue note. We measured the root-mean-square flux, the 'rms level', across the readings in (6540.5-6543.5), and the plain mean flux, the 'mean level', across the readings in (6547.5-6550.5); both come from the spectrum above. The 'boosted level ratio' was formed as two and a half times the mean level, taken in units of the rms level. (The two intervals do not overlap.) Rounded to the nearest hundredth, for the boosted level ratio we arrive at 2.47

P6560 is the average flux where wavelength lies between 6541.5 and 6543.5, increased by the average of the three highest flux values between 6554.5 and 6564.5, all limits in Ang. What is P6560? 77.9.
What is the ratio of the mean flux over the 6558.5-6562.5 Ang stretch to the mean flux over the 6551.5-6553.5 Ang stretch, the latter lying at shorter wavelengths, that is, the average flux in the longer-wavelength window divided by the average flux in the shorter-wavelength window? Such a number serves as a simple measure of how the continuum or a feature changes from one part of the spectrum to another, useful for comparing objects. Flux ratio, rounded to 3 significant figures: 1.04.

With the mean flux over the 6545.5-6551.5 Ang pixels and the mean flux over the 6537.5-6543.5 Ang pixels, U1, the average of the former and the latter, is 38.5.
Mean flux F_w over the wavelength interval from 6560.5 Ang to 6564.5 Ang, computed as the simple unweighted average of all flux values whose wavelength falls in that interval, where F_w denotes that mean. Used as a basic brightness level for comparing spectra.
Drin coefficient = 39.4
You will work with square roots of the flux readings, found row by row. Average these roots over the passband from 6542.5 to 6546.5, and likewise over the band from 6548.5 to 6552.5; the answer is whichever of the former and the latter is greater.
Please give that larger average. 6.18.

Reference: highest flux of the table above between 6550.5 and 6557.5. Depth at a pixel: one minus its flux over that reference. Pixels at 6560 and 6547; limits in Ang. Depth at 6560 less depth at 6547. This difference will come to -0.05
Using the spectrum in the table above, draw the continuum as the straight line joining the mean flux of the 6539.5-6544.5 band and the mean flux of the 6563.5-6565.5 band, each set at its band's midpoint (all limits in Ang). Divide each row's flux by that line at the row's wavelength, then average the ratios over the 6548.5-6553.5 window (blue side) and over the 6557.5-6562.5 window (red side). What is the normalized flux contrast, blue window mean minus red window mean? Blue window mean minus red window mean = -0.027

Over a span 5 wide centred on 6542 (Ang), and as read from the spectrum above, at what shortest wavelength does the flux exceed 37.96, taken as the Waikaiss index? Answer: 6540 Ang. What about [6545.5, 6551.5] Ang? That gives 6549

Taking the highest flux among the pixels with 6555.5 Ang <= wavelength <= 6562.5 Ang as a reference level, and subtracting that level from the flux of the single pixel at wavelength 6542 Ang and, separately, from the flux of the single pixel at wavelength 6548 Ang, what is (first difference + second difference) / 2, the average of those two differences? -1.85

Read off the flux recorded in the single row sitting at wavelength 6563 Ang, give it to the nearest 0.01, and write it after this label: 39.51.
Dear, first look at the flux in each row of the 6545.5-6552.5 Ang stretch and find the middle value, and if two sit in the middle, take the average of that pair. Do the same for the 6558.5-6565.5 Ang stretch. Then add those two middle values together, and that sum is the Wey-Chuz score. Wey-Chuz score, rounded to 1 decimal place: 77.1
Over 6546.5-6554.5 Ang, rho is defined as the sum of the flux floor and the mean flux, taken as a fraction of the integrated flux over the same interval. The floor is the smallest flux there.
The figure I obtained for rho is 0.25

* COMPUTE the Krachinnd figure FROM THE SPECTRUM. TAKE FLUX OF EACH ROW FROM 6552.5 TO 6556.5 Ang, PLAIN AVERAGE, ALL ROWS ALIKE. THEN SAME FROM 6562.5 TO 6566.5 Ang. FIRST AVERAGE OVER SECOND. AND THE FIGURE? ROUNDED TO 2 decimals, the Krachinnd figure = 0.98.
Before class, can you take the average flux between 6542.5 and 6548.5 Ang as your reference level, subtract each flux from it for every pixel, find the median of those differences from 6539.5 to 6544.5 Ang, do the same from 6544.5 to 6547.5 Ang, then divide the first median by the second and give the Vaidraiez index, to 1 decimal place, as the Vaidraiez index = -3.3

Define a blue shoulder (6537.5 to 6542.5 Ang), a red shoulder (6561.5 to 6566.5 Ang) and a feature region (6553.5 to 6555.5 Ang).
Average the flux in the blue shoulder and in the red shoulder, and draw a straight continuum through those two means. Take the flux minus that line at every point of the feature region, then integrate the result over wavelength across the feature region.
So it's -2.8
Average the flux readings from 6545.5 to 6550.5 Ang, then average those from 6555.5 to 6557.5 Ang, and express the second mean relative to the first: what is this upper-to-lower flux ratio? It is 1.00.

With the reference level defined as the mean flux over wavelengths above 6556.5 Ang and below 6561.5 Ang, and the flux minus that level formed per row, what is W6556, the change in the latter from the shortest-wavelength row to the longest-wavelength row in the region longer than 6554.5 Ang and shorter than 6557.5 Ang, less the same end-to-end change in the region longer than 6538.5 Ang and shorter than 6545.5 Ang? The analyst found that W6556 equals 2.5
